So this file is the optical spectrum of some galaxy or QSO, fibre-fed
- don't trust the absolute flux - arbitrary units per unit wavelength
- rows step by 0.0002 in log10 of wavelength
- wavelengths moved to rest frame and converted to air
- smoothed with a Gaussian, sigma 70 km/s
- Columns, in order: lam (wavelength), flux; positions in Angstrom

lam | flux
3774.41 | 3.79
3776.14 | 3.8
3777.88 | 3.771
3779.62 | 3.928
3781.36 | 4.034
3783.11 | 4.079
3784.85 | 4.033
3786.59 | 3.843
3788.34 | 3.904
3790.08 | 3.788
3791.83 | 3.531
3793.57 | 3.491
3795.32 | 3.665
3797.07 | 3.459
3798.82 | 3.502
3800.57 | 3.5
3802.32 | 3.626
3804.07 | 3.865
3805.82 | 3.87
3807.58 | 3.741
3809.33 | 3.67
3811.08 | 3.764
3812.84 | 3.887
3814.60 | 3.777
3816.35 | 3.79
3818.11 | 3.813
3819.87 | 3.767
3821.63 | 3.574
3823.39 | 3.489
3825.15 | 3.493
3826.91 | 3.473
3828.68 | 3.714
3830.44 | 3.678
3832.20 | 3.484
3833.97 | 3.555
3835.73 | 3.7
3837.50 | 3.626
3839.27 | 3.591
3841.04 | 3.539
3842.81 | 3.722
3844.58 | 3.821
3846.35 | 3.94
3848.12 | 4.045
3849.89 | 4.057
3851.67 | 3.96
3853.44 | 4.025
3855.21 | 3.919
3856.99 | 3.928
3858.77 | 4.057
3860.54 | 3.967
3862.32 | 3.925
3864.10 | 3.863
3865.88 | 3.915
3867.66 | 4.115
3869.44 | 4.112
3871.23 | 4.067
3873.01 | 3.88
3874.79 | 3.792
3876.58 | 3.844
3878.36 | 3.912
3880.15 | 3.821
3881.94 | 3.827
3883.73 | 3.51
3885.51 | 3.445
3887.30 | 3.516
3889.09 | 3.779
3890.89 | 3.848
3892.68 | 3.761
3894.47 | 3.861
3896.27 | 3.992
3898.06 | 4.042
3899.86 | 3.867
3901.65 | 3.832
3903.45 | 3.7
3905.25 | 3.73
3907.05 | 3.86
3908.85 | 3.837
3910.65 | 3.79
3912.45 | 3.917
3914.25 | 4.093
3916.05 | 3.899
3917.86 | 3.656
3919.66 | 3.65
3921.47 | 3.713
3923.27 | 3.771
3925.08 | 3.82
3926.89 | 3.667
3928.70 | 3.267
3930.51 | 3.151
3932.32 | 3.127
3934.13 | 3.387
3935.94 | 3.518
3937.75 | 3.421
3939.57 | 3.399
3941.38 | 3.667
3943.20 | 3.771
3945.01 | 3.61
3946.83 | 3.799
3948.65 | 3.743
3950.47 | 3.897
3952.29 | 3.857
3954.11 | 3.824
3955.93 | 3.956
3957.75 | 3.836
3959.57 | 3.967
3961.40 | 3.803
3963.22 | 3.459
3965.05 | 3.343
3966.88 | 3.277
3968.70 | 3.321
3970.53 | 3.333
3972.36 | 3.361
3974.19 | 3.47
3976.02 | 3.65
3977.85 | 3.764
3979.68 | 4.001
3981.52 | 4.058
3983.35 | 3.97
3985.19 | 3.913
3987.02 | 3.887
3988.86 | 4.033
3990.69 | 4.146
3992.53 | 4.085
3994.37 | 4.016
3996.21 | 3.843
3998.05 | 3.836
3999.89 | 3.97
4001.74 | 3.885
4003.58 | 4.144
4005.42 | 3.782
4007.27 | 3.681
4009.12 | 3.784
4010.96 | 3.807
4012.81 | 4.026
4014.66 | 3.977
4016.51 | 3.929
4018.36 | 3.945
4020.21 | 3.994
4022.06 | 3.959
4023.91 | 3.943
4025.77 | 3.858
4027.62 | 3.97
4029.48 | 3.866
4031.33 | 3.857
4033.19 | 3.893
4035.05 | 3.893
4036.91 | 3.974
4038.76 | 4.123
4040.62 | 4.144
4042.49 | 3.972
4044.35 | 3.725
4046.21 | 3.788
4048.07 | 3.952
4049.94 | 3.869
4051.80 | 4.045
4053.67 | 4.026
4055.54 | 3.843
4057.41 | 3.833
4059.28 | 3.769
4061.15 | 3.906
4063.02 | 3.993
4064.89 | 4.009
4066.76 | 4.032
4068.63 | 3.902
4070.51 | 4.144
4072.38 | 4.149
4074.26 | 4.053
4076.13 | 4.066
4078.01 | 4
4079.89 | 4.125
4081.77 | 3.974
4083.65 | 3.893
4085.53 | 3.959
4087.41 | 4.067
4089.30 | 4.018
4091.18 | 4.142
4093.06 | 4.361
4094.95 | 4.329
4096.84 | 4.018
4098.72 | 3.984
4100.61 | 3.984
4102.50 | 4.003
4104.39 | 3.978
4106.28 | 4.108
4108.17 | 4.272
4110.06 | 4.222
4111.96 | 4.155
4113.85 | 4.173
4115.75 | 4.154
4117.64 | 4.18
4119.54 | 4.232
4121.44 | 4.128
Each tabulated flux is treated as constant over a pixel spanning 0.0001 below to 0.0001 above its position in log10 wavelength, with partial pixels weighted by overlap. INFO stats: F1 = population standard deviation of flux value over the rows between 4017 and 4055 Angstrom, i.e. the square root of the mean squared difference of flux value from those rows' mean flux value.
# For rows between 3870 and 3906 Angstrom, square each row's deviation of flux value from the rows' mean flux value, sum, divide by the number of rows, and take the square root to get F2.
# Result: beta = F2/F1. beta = 1.60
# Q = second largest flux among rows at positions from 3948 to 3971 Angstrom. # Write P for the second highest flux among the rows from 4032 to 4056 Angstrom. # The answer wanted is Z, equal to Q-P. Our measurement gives -0.17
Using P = 4.123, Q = 3.956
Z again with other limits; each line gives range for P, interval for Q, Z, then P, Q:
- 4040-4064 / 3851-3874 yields 0.07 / 4.045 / 4.112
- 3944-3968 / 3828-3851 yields 0.09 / 3.956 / 4.045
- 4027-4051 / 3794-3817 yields -0.25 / 4.123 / 3.87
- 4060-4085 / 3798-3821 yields -0.27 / 4.144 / 3.87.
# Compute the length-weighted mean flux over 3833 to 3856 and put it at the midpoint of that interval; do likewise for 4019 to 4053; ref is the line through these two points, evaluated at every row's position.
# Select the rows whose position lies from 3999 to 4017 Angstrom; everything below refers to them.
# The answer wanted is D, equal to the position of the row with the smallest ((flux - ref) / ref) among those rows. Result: 4007.27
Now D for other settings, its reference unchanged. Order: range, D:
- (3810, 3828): 3826.91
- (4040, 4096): 4044.35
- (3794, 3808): 3797.07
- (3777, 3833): 3826.91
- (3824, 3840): 3826.91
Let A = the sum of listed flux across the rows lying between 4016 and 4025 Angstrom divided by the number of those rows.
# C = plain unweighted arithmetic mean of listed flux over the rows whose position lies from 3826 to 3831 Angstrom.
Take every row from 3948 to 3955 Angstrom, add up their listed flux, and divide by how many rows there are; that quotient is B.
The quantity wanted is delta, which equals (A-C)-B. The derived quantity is -3.50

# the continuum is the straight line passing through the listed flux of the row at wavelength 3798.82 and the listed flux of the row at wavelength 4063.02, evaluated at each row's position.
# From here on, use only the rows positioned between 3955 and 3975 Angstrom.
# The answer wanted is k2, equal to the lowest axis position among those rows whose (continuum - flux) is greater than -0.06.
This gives 3957.75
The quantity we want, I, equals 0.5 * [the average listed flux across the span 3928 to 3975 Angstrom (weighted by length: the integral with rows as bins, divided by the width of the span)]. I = 1.78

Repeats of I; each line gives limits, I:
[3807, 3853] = 1.86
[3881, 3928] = 1.89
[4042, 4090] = 1.98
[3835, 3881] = 1.95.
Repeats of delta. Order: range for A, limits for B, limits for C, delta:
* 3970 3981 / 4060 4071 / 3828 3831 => -4.10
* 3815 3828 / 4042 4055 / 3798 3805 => -3.91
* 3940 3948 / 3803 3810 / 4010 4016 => -4.01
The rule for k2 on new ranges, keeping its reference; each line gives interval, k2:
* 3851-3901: 3883.73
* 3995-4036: 3996.21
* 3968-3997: 3968.70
